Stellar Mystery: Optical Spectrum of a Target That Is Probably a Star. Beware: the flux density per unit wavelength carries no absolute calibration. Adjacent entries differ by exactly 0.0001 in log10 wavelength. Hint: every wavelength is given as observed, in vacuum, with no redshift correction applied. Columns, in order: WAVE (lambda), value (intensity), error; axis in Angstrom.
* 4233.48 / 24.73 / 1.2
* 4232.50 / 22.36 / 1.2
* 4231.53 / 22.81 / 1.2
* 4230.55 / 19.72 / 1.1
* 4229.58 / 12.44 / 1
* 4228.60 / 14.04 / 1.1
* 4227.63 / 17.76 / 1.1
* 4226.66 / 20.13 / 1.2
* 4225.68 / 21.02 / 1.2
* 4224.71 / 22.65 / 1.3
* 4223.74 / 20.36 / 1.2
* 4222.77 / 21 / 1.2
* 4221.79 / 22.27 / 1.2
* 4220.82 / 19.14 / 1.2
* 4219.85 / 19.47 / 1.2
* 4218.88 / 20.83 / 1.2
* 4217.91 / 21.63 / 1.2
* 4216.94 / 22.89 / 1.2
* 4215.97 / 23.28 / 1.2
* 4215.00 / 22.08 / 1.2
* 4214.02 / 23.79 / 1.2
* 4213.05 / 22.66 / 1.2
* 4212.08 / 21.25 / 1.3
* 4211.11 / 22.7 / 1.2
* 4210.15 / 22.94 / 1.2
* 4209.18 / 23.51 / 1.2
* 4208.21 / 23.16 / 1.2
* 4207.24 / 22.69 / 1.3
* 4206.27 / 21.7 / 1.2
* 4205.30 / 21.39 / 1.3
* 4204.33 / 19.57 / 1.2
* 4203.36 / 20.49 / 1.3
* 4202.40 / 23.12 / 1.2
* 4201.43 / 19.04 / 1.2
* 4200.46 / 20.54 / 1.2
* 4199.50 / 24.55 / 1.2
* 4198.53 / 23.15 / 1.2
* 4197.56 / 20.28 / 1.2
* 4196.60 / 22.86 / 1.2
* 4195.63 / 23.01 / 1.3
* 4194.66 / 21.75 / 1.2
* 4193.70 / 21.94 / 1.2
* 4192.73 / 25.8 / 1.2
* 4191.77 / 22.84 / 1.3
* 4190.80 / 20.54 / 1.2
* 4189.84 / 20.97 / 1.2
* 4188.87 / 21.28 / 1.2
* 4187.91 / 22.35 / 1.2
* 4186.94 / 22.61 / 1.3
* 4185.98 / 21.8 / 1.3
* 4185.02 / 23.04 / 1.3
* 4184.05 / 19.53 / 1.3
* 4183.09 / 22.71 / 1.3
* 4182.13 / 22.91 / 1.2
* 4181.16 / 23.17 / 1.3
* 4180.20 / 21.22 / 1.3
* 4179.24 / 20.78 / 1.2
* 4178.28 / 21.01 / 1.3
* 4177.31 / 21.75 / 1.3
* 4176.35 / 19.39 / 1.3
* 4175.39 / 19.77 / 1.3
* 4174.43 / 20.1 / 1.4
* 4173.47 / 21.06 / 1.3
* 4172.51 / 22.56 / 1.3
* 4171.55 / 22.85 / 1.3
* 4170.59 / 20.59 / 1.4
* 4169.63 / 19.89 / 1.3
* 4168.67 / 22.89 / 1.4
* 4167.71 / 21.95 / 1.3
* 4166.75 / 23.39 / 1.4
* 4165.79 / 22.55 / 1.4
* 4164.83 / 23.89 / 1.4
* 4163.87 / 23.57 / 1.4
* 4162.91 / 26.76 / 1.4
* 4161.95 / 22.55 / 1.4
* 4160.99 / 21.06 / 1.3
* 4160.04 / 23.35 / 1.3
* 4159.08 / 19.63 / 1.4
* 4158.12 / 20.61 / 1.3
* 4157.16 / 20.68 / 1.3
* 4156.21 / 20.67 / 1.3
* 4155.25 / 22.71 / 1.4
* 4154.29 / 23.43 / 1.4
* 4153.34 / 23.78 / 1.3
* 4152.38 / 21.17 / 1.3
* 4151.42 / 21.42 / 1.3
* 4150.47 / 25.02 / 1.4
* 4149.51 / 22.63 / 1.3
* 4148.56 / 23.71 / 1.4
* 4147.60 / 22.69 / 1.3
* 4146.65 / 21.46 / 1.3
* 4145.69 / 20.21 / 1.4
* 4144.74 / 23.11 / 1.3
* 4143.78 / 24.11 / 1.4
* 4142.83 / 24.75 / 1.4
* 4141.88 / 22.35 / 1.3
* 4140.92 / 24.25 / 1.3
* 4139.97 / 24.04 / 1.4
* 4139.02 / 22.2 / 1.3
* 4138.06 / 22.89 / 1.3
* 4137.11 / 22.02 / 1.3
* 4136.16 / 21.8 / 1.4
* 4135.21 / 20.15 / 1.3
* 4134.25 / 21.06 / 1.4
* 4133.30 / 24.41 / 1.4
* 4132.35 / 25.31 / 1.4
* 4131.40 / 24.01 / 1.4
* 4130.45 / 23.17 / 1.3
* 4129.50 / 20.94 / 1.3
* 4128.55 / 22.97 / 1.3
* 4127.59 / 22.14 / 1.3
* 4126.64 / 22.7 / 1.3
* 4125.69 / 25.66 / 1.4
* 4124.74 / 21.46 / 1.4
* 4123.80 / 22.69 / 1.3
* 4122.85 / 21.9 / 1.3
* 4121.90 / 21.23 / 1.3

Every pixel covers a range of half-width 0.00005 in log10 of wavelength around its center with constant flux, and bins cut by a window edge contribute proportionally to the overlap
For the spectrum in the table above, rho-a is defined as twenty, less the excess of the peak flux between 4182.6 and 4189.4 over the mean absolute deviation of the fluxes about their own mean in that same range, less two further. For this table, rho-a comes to -4.2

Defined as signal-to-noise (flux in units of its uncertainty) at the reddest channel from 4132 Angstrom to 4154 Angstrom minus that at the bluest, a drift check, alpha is 0.2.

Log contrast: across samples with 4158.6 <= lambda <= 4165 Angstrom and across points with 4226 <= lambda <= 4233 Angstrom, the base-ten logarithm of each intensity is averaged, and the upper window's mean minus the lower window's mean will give -0.10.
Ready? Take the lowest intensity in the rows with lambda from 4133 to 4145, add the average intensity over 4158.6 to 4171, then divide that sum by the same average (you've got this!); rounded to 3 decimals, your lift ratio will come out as 1.897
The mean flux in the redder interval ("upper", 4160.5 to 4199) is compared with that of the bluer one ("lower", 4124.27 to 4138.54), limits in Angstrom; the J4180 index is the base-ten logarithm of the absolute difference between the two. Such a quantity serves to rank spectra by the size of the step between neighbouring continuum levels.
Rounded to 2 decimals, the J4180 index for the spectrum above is -0.18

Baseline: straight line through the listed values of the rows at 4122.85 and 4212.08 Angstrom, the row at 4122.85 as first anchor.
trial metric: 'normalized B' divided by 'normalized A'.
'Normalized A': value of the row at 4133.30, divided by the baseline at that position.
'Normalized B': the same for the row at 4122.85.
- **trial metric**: 0.89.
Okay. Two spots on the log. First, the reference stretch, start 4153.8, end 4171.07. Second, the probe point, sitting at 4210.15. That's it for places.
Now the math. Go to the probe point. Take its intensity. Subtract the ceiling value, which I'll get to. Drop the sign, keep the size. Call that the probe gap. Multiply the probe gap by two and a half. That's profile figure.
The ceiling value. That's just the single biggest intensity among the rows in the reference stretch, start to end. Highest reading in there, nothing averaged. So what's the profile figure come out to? 10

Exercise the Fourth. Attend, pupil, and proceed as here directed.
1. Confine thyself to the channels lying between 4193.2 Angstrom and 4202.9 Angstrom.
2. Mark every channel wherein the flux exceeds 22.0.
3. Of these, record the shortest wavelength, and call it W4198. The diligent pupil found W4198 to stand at 4195.63 Angstrom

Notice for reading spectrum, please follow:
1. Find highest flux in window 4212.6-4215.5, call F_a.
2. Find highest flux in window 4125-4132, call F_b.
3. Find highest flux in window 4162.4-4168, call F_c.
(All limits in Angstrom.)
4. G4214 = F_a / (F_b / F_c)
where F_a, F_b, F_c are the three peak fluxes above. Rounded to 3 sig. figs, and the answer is 24.8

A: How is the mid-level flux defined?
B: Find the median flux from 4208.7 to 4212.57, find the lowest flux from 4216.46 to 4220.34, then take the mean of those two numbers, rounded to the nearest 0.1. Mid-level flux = 21.1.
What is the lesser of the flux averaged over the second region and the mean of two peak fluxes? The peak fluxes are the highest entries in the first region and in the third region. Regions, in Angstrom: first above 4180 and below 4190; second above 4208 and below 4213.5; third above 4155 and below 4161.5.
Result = 22.7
